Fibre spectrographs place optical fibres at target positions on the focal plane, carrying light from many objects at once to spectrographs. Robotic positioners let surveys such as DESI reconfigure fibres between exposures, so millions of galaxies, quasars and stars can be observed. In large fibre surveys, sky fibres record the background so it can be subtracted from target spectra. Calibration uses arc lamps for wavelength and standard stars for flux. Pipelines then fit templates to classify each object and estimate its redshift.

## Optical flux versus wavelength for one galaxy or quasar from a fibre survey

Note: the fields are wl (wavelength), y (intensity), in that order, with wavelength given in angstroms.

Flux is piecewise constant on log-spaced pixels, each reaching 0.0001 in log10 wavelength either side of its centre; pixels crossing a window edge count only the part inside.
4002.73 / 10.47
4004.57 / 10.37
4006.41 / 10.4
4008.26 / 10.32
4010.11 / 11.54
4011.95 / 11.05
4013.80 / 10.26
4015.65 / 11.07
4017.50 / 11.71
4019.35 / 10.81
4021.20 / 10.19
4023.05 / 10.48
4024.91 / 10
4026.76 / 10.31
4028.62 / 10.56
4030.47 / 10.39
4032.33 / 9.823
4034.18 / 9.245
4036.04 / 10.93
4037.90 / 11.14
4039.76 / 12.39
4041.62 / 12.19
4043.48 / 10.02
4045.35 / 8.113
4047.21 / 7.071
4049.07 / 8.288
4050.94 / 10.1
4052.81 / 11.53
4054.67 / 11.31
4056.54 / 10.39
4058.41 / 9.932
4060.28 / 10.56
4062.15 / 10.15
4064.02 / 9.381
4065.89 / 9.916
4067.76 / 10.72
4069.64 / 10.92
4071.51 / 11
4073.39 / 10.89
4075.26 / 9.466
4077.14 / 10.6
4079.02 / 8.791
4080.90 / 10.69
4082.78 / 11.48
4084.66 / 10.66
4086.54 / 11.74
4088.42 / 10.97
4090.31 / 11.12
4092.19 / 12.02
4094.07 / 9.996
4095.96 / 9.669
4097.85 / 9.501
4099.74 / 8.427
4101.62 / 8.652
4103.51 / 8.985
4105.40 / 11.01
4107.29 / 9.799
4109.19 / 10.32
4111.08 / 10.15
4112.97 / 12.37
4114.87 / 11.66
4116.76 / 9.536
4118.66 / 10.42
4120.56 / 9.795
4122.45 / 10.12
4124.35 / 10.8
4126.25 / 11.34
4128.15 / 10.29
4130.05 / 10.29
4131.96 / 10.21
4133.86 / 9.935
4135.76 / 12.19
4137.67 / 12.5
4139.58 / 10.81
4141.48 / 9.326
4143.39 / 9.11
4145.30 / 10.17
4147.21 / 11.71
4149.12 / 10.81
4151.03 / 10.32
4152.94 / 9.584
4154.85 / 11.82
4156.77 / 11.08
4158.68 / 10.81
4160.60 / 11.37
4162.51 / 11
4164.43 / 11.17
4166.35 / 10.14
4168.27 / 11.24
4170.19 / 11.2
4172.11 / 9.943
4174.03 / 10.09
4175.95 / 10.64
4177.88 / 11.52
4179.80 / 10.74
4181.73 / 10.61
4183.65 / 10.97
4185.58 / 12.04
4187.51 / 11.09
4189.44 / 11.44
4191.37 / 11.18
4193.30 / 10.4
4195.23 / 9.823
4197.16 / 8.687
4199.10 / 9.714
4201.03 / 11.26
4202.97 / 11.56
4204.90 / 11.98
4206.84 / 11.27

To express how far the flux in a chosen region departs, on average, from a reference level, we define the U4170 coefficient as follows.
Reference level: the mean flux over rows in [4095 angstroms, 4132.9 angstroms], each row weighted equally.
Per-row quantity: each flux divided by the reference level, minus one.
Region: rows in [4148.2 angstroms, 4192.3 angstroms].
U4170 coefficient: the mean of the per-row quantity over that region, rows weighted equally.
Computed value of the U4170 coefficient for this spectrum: 0.07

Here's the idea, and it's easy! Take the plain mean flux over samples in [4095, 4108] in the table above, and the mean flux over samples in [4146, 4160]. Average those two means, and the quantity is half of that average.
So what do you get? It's 5.08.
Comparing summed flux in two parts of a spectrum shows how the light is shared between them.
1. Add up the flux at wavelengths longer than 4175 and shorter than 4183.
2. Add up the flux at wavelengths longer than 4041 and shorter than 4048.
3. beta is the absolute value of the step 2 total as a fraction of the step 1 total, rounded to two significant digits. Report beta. 0.86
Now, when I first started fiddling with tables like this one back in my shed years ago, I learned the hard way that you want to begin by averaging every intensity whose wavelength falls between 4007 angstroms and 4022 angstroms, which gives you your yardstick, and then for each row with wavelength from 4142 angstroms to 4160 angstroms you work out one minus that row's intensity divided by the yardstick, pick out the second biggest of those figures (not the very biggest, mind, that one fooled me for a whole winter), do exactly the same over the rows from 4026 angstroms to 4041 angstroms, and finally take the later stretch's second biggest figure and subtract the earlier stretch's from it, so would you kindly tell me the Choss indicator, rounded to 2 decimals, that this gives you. 0.02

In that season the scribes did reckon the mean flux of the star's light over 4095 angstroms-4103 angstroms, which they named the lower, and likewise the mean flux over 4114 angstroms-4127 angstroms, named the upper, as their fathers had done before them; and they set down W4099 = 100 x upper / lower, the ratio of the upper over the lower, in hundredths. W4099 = 116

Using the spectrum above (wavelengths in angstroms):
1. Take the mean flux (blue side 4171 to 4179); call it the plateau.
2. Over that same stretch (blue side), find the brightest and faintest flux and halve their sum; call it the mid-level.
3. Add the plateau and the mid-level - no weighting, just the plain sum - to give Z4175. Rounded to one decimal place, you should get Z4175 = 21.3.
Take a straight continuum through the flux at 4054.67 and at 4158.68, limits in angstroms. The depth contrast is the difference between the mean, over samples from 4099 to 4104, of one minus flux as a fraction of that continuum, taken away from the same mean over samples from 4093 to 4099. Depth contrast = -0.09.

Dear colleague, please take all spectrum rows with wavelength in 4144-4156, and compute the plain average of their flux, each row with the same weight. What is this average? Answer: 10.7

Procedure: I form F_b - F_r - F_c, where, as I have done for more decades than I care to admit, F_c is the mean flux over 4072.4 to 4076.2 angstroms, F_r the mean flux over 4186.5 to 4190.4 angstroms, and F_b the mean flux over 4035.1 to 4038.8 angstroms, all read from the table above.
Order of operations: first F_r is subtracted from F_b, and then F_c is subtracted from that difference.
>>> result -10.4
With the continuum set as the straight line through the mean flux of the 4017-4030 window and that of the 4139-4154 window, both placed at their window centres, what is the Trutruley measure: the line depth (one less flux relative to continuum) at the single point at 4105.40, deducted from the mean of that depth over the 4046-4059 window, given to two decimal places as 0.13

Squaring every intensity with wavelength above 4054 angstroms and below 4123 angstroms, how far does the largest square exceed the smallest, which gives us 82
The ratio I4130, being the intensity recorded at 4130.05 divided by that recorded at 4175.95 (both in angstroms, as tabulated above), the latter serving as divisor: 0.97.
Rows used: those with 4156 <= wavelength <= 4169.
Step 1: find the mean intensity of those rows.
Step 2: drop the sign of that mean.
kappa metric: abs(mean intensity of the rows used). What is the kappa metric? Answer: 11.0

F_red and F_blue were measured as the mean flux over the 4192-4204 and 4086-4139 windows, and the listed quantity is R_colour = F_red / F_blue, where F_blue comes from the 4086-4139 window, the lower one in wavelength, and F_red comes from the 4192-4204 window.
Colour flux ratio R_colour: 0.98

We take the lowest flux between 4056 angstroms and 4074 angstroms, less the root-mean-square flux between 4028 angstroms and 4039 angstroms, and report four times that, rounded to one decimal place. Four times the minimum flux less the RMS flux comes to -3.9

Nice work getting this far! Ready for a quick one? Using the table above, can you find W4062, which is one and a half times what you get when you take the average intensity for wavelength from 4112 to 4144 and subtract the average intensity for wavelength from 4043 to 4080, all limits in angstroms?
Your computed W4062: 1.0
